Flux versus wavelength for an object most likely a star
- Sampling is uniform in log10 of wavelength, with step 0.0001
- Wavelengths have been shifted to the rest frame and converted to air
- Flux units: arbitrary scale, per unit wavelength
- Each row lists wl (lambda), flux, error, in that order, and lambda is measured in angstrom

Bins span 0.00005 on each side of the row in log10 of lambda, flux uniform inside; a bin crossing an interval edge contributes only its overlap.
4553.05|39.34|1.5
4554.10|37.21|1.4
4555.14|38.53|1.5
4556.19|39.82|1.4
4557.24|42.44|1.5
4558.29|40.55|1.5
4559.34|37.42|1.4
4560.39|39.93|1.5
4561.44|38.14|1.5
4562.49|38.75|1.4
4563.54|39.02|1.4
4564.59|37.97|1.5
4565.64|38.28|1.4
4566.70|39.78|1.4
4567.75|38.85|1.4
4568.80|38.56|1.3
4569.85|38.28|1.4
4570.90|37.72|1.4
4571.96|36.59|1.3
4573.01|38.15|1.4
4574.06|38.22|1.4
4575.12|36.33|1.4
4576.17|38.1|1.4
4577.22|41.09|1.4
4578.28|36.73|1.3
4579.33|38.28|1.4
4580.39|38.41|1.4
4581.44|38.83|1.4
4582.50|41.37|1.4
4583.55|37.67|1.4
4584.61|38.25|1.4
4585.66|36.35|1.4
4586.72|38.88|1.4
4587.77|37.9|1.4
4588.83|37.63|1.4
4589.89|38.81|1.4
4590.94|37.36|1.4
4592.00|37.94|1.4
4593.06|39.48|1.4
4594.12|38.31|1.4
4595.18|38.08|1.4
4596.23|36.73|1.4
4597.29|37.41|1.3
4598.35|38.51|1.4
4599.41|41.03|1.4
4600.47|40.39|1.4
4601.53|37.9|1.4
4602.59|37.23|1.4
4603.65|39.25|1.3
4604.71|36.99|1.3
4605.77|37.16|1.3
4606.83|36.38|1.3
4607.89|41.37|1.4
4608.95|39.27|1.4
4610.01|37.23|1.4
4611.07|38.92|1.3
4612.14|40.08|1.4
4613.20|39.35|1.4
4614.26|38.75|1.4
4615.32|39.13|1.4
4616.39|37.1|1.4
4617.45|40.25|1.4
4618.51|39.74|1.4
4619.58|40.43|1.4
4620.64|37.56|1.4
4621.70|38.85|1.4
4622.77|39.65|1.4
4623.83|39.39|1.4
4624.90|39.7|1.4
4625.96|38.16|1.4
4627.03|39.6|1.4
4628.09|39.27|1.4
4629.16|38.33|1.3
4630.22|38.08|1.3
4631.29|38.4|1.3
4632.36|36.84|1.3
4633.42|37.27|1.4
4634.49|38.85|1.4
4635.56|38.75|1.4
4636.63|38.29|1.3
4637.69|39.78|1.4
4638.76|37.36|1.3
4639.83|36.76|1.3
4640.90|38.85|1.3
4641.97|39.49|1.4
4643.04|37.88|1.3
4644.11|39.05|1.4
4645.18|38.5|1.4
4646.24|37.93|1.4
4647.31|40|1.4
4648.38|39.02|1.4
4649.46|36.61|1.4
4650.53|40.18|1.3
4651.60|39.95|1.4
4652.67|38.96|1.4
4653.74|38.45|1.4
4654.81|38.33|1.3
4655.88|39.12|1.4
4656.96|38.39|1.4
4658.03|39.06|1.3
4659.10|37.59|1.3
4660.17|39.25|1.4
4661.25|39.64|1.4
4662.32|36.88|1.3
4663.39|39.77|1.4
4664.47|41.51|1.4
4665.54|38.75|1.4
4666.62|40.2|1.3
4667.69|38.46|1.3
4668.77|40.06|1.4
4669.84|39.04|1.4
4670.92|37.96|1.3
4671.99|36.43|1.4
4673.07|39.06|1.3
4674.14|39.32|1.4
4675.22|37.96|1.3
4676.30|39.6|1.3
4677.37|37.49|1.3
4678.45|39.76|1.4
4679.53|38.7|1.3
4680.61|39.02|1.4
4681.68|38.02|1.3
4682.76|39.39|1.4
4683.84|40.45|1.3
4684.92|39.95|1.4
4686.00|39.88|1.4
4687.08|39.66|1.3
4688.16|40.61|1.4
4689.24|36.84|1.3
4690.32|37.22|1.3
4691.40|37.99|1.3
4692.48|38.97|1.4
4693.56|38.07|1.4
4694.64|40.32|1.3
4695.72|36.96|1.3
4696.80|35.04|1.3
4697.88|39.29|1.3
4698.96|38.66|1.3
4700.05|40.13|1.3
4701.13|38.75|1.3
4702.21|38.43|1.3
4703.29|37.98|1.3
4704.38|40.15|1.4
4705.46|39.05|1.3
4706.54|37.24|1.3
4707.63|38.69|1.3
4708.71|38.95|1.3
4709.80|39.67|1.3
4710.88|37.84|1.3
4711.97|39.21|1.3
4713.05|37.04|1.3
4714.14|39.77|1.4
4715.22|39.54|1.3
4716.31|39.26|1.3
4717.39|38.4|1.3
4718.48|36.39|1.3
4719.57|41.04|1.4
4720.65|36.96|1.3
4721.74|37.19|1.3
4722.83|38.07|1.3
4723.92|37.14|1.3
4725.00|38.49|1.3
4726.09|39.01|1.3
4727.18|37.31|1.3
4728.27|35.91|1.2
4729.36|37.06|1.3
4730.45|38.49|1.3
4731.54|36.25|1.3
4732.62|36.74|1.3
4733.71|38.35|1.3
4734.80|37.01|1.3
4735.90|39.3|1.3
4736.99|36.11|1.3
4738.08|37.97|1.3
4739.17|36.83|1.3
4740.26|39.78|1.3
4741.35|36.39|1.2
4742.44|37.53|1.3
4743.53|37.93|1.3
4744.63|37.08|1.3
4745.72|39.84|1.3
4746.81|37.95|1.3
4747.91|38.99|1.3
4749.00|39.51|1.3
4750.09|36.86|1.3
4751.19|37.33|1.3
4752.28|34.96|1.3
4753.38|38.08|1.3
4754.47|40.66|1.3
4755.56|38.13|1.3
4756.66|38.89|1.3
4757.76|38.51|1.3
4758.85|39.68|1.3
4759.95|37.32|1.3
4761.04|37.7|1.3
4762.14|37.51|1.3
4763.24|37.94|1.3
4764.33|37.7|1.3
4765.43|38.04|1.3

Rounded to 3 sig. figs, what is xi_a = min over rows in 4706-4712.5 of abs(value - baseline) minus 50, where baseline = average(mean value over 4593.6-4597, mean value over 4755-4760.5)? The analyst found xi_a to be -49.7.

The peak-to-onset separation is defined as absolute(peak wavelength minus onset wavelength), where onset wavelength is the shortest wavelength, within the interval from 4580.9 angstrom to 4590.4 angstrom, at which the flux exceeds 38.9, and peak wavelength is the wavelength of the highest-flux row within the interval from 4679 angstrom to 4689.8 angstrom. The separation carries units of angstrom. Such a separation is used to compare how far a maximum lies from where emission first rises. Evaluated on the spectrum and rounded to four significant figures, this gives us 105.7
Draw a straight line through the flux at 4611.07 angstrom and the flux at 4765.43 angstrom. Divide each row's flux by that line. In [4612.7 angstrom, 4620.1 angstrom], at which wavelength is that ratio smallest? 4616.39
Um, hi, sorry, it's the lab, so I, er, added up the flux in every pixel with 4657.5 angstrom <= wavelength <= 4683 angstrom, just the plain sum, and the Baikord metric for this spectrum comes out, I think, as 933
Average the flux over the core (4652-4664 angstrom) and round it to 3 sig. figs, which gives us 38.7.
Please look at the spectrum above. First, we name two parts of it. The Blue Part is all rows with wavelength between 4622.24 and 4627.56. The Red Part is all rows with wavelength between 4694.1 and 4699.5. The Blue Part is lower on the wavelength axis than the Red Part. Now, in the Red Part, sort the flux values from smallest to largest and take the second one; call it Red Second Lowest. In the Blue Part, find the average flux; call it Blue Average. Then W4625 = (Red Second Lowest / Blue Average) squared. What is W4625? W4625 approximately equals 0.88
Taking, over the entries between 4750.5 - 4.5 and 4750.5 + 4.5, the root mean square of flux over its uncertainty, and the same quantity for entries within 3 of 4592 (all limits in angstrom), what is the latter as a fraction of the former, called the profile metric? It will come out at 0.94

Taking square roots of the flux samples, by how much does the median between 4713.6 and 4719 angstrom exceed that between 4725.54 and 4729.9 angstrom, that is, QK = 0.168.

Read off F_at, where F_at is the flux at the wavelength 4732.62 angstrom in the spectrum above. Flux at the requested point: 36.74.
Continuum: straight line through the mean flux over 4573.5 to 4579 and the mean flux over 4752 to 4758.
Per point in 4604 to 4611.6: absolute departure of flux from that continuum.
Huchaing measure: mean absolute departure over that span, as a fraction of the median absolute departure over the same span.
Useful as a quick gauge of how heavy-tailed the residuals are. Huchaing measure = 1.3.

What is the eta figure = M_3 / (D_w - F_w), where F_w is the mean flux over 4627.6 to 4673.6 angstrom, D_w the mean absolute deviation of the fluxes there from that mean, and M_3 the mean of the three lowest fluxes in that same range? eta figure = -0.97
